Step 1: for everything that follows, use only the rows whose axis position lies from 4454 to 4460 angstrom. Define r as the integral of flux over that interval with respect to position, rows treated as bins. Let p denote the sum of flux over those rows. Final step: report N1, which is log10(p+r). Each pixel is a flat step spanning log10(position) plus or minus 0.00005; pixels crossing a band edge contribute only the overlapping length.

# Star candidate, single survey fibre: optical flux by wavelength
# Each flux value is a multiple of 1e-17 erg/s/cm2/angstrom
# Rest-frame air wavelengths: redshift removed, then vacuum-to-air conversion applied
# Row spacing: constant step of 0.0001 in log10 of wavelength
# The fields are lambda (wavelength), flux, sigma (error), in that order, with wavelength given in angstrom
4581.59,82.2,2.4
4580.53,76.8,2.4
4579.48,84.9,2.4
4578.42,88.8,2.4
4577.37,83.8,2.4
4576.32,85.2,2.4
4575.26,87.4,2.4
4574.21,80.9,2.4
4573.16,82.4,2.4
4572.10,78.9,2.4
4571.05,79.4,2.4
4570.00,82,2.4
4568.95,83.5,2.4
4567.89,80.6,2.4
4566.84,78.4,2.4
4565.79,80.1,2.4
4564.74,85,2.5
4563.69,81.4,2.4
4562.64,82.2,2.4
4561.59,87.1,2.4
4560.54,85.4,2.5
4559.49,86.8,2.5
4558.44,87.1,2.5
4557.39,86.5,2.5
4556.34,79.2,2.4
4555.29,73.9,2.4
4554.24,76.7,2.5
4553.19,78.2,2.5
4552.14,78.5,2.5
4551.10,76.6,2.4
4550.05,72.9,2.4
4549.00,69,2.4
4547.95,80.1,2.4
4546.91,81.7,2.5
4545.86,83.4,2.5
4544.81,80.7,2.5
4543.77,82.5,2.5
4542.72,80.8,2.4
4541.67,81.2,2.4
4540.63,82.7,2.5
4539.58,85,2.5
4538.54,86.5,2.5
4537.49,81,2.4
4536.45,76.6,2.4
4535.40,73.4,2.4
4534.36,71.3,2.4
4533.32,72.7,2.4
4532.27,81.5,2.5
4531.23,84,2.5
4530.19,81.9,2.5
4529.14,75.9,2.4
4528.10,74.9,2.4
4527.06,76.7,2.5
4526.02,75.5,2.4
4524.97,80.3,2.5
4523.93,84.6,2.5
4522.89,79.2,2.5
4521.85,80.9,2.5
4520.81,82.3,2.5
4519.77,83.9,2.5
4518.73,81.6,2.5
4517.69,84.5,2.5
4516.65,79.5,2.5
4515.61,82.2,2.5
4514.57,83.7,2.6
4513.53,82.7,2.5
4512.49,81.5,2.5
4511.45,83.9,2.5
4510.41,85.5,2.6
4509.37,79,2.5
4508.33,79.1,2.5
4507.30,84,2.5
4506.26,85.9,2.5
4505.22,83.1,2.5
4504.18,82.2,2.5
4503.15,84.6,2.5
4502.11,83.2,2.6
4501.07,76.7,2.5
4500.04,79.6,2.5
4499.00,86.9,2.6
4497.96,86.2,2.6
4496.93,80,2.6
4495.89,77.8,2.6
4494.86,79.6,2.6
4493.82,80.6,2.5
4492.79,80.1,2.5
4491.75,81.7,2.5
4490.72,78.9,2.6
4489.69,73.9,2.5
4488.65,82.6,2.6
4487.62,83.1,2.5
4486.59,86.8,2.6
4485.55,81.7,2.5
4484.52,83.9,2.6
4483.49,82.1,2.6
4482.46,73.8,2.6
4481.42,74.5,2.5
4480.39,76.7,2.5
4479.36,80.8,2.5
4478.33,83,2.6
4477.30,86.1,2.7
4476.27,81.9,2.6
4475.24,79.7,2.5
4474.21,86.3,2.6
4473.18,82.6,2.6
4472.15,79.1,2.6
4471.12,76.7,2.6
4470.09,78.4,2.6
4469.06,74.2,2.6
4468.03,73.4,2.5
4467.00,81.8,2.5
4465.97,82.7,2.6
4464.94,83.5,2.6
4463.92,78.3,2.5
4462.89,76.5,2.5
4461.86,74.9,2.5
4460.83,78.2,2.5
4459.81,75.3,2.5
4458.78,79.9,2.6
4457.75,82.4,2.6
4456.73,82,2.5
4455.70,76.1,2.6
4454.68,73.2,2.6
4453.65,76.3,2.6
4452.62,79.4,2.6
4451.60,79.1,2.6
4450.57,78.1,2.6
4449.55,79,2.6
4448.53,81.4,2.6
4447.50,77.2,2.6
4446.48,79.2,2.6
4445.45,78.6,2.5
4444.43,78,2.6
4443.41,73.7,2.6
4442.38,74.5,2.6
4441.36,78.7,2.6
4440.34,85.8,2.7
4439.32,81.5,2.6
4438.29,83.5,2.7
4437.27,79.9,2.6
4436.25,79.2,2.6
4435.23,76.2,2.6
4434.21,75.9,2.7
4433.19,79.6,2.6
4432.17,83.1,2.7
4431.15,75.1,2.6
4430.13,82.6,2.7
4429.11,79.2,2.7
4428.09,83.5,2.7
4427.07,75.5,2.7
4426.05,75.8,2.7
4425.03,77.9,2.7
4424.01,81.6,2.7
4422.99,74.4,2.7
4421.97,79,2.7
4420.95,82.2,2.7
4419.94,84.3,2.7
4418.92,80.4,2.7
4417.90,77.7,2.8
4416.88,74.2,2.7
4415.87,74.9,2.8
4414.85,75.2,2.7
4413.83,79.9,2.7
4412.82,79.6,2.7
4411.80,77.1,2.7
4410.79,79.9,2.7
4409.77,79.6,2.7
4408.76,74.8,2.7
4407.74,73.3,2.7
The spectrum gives 2.97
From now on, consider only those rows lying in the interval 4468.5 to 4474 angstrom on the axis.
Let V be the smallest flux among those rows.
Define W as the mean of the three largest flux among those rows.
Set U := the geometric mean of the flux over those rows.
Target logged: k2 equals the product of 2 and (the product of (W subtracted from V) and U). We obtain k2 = -912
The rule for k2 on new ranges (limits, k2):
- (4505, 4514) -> -1015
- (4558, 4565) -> -952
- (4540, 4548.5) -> -452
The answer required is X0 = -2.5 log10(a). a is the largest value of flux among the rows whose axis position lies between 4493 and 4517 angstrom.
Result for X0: -4.85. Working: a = 86.9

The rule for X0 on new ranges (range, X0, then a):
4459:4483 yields -4.84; 86.3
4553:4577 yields -4.85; 87.4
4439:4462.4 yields -4.83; 85.8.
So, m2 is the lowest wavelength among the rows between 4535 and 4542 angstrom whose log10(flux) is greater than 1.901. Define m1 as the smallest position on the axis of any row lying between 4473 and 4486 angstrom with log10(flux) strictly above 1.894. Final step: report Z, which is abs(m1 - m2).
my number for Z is 64.3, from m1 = 4473.18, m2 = 4537.49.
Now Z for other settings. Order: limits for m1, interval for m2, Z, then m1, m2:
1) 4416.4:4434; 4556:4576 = 138.5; 4418.92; 4557.39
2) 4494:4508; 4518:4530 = 23.9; 4494.86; 4518.73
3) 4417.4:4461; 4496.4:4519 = 78.0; 4418.92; 4496.93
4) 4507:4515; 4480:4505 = 23.8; 4507.30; 4483.49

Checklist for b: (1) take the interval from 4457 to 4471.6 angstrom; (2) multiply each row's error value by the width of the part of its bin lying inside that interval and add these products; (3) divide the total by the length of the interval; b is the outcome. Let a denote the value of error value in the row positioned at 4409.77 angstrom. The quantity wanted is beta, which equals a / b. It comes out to 1.059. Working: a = 2.70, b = 2.55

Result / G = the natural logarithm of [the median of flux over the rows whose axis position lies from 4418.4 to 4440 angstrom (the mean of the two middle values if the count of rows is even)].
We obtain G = 4.38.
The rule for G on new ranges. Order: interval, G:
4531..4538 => 4.34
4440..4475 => 4.36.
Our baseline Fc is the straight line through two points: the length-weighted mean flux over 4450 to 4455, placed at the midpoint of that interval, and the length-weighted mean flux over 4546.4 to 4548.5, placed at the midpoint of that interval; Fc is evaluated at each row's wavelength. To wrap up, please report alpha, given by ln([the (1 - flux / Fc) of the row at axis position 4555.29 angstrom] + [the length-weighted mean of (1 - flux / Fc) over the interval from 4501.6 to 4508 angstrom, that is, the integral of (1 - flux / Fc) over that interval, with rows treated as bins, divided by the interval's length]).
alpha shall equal -3.35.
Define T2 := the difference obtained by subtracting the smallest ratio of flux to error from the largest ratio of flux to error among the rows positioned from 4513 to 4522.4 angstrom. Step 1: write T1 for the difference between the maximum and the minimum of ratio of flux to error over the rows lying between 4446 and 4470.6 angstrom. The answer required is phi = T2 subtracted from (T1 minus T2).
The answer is 0.6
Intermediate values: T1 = 4.6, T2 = 2.0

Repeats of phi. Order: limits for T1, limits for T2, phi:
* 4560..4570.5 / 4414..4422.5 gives -5.3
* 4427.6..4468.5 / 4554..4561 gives -3.6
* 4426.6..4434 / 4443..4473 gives -6.3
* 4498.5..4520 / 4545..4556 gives -5.6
